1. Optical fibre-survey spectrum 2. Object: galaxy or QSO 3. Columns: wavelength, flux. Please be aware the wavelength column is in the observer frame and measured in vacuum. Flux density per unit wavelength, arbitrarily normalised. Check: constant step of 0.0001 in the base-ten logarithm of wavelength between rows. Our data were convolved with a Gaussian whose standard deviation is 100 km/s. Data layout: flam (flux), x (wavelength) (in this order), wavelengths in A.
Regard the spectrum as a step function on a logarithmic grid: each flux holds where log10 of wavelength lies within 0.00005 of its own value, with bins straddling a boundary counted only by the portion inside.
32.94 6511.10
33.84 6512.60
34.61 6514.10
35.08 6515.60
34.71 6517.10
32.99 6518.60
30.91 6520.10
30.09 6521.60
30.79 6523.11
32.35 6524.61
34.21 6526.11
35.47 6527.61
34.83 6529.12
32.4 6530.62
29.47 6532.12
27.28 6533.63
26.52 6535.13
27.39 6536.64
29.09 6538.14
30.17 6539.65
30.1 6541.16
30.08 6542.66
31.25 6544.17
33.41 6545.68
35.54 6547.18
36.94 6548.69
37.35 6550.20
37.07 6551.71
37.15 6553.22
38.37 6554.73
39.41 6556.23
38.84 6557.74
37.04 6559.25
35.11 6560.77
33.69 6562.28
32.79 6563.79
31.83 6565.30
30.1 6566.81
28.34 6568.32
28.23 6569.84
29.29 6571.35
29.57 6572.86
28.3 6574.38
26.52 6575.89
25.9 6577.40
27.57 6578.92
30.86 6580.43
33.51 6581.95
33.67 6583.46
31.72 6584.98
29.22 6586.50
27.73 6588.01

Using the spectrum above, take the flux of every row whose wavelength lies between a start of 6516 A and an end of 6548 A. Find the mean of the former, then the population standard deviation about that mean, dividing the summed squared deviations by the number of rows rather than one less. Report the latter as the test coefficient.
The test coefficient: 2.6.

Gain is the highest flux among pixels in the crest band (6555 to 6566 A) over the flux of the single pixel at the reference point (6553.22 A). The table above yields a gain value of 1.06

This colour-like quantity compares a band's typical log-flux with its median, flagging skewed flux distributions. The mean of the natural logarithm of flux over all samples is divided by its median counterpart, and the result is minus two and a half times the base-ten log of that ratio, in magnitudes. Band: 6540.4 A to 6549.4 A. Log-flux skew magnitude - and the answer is -0.004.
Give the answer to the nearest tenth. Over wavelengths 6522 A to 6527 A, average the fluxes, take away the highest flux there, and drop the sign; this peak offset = 1.8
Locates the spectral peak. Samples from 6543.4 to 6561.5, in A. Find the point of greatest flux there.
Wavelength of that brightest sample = 6556.23 A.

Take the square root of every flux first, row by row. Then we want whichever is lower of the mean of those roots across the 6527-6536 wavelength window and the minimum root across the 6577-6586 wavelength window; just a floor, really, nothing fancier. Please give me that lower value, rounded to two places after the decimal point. 5.09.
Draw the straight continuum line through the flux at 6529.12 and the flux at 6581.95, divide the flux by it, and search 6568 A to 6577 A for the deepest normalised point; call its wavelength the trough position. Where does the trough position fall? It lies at 6575.89 A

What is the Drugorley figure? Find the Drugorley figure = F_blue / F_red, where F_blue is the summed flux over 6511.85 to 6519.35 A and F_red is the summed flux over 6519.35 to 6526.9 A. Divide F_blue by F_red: 1.08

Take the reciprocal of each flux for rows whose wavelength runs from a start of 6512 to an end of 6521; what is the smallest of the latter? 0.0285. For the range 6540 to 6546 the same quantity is 0.0299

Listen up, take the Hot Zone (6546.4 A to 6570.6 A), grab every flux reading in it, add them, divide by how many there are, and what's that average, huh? 34.9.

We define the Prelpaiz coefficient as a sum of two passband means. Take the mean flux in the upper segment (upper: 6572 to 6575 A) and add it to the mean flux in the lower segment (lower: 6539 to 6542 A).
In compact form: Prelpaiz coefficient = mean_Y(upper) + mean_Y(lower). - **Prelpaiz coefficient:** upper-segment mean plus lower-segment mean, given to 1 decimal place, 59.1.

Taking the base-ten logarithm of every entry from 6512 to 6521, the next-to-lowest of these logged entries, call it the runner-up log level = 1.52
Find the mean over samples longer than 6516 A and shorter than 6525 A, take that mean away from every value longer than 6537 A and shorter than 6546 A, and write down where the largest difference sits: 6545.68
